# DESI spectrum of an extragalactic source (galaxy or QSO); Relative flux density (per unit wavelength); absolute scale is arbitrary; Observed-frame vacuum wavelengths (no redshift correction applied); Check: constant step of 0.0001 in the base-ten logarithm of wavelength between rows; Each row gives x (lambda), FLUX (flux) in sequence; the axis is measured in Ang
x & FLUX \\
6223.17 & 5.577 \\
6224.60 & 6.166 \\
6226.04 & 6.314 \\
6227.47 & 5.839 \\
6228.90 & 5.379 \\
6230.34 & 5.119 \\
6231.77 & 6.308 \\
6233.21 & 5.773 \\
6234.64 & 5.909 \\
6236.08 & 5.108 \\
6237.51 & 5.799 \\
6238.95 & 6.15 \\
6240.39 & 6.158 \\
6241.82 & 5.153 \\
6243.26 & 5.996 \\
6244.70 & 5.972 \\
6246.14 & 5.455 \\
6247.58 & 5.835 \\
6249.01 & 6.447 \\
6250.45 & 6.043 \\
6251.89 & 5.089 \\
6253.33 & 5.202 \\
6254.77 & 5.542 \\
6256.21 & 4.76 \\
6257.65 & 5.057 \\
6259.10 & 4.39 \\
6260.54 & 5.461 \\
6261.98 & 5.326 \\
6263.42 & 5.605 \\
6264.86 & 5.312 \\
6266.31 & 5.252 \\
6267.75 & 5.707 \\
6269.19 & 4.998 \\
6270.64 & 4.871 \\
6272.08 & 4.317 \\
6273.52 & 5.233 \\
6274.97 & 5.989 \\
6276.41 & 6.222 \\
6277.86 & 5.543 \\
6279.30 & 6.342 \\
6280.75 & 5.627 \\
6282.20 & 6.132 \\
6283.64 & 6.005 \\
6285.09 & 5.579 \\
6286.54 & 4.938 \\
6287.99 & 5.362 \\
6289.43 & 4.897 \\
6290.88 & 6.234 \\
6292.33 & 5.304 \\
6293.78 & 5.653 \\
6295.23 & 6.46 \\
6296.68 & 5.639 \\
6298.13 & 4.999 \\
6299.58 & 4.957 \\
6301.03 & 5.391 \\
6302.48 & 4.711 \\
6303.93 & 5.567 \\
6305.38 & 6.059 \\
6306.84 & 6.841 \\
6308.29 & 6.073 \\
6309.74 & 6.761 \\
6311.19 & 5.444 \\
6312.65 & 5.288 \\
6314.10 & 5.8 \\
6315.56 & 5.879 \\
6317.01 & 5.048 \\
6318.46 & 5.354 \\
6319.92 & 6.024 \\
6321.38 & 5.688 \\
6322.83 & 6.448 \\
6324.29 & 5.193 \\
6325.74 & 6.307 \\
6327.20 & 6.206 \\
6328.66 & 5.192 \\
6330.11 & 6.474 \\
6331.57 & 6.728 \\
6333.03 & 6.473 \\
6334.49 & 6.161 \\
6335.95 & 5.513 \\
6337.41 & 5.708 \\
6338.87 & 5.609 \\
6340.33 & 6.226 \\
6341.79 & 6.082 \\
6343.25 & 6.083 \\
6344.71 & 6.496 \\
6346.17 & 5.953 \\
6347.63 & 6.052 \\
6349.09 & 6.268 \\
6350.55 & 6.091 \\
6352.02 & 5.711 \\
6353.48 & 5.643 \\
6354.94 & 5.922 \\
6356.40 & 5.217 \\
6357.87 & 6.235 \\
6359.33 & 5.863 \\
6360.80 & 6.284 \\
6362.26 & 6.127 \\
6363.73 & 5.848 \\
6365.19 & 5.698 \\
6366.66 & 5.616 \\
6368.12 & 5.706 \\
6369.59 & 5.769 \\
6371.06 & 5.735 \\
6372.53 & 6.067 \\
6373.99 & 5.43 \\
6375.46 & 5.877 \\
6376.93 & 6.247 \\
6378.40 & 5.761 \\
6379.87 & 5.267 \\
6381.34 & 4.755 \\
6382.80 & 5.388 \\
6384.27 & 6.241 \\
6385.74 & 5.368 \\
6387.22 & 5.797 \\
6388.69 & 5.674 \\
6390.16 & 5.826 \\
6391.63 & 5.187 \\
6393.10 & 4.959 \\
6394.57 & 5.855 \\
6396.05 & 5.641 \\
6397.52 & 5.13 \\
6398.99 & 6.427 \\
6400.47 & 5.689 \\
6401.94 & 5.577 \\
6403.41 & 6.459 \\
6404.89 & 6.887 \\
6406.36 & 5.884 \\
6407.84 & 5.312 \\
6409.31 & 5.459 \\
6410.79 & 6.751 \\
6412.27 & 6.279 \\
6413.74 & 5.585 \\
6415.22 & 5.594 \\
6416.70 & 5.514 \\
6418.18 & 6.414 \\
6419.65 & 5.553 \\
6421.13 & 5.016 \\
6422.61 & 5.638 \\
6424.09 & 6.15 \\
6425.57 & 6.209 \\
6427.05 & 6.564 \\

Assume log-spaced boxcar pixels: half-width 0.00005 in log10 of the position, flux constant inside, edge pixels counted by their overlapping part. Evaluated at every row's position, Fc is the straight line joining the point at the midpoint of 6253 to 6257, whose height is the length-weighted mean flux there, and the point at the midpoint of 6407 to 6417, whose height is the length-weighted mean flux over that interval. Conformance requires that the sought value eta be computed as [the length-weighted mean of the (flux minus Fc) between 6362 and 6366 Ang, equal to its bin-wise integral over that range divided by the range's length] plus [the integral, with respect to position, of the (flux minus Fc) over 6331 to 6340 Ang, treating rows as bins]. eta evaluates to 5.1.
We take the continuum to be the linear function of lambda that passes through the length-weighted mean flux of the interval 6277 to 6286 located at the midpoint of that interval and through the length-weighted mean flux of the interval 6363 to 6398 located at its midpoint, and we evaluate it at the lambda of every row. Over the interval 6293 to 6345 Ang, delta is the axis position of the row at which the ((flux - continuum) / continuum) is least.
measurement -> 6302.48 Ang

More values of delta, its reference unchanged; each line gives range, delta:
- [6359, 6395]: 6381.34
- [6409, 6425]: 6421.13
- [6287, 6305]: 6302.48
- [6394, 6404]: 6397.52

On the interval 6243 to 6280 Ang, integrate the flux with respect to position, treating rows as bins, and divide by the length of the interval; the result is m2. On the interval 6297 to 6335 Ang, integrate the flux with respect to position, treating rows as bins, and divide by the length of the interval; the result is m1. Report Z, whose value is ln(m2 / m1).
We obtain -0.063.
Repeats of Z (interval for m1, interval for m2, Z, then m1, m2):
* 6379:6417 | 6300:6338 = 0.024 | 5.71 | 5.85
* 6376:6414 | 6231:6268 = -0.032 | 5.75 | 5.57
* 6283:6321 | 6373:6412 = 0.019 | 5.62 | 5.73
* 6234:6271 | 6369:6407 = 0.043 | 5.49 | 5.73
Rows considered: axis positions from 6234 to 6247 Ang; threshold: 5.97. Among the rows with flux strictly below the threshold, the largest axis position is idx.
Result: 6246.14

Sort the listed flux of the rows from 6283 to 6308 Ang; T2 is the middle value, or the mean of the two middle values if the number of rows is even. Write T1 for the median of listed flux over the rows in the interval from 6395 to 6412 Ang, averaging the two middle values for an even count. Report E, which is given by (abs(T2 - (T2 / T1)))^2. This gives 21.1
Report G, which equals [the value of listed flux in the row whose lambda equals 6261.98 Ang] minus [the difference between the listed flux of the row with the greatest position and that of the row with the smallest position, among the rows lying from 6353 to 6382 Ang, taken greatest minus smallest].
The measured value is 6.2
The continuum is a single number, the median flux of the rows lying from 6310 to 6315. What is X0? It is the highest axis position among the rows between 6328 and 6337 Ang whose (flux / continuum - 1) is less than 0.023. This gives 6335.95 Ang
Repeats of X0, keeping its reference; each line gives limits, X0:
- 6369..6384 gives 6382.80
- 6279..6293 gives 6292.33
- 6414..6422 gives 6421.13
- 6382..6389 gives 6385.74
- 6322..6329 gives 6328.66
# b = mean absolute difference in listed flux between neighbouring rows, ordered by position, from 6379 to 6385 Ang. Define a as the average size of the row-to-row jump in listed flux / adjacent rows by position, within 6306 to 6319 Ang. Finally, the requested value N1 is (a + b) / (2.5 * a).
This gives 0.86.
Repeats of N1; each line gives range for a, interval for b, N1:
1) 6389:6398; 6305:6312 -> 1.11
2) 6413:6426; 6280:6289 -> 0.78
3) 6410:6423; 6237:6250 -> 0.76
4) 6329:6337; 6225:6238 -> 1.02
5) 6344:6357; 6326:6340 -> 1.06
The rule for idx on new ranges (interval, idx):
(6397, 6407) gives 6406.36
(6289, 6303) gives 6302.48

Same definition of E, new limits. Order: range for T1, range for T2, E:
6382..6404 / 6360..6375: 22.5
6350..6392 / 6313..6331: 23.3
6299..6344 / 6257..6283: 20.0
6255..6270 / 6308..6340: 22.4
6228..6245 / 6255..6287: 20.0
